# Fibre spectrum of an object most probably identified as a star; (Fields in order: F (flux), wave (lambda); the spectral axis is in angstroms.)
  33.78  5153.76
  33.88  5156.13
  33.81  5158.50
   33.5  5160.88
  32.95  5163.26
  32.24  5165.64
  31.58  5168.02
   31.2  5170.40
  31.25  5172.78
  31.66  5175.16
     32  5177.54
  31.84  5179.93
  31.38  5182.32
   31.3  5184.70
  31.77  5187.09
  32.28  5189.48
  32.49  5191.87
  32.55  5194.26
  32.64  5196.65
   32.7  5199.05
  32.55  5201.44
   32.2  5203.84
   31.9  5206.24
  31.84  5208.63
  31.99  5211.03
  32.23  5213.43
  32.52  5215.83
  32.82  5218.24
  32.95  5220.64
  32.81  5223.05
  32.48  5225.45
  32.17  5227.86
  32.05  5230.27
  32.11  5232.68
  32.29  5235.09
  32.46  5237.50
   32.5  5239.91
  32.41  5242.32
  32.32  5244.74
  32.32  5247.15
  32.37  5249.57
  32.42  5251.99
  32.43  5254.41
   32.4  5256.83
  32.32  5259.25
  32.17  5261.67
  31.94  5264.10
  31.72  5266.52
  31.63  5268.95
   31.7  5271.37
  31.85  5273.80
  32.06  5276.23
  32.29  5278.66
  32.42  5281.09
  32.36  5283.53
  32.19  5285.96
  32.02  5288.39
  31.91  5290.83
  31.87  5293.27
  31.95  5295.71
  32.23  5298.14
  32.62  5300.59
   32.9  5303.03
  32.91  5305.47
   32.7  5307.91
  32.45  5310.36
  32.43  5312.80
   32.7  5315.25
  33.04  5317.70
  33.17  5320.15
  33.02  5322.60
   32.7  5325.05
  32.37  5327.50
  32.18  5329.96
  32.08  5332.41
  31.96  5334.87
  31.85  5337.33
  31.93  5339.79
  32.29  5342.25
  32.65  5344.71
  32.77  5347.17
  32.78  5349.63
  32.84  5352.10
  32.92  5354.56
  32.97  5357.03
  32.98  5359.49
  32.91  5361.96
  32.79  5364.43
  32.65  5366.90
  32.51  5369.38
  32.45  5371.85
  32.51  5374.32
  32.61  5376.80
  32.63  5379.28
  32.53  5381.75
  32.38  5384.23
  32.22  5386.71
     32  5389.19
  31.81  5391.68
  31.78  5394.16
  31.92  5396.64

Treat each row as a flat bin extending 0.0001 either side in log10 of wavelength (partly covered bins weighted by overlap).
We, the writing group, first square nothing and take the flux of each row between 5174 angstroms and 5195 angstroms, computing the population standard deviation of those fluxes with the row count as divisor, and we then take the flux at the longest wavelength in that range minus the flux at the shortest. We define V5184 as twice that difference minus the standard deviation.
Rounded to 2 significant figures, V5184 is 1.4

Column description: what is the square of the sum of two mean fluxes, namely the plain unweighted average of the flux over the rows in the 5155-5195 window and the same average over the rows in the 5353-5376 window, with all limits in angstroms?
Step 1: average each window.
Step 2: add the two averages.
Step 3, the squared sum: 4220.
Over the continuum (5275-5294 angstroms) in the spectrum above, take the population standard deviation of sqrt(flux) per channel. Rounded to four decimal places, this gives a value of 0.0170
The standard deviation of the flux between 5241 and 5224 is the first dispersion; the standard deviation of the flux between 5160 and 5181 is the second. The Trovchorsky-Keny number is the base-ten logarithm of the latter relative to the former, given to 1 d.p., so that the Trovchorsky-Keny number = 0.6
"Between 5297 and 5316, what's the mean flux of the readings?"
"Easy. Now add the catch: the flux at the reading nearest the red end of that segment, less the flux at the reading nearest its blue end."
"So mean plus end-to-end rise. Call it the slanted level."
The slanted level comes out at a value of 33.1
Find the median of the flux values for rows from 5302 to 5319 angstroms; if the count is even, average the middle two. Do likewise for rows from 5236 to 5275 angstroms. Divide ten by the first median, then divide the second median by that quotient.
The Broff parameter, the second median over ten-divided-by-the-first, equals 106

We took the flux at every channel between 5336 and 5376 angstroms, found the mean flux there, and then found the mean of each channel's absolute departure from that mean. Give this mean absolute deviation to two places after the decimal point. 0.27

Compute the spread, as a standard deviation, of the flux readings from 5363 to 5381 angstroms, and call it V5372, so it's 0.11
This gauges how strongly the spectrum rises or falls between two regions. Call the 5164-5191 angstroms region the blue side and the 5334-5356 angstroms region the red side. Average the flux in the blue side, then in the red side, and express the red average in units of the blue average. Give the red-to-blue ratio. 1.02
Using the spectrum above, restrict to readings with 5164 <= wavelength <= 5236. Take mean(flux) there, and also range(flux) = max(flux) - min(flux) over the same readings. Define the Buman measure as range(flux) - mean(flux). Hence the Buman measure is -30.38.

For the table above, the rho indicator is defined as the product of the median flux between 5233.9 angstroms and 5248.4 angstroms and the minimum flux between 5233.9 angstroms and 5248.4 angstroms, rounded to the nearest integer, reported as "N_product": 1045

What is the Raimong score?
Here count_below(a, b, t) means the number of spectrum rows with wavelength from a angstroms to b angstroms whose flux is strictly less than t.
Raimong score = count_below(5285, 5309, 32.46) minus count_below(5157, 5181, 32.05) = 0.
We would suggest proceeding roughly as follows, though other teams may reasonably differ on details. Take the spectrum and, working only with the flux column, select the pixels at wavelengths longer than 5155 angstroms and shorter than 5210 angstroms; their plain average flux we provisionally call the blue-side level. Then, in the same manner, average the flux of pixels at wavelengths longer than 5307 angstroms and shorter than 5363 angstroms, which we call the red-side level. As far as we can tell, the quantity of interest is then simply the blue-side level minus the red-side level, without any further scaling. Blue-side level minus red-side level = -0.36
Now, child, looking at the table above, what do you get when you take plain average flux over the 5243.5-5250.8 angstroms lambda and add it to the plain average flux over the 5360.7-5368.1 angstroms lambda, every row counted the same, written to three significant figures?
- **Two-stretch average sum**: 65.1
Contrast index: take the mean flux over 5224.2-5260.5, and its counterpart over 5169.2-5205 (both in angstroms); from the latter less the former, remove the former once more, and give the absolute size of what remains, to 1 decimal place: 32.7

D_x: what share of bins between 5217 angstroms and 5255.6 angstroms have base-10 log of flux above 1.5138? 0.19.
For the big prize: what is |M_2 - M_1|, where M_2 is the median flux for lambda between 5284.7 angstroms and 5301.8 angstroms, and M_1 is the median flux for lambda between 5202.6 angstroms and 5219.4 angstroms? 0.2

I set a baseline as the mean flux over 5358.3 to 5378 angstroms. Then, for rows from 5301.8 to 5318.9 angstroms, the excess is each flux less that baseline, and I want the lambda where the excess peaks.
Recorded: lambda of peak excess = 5317.70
